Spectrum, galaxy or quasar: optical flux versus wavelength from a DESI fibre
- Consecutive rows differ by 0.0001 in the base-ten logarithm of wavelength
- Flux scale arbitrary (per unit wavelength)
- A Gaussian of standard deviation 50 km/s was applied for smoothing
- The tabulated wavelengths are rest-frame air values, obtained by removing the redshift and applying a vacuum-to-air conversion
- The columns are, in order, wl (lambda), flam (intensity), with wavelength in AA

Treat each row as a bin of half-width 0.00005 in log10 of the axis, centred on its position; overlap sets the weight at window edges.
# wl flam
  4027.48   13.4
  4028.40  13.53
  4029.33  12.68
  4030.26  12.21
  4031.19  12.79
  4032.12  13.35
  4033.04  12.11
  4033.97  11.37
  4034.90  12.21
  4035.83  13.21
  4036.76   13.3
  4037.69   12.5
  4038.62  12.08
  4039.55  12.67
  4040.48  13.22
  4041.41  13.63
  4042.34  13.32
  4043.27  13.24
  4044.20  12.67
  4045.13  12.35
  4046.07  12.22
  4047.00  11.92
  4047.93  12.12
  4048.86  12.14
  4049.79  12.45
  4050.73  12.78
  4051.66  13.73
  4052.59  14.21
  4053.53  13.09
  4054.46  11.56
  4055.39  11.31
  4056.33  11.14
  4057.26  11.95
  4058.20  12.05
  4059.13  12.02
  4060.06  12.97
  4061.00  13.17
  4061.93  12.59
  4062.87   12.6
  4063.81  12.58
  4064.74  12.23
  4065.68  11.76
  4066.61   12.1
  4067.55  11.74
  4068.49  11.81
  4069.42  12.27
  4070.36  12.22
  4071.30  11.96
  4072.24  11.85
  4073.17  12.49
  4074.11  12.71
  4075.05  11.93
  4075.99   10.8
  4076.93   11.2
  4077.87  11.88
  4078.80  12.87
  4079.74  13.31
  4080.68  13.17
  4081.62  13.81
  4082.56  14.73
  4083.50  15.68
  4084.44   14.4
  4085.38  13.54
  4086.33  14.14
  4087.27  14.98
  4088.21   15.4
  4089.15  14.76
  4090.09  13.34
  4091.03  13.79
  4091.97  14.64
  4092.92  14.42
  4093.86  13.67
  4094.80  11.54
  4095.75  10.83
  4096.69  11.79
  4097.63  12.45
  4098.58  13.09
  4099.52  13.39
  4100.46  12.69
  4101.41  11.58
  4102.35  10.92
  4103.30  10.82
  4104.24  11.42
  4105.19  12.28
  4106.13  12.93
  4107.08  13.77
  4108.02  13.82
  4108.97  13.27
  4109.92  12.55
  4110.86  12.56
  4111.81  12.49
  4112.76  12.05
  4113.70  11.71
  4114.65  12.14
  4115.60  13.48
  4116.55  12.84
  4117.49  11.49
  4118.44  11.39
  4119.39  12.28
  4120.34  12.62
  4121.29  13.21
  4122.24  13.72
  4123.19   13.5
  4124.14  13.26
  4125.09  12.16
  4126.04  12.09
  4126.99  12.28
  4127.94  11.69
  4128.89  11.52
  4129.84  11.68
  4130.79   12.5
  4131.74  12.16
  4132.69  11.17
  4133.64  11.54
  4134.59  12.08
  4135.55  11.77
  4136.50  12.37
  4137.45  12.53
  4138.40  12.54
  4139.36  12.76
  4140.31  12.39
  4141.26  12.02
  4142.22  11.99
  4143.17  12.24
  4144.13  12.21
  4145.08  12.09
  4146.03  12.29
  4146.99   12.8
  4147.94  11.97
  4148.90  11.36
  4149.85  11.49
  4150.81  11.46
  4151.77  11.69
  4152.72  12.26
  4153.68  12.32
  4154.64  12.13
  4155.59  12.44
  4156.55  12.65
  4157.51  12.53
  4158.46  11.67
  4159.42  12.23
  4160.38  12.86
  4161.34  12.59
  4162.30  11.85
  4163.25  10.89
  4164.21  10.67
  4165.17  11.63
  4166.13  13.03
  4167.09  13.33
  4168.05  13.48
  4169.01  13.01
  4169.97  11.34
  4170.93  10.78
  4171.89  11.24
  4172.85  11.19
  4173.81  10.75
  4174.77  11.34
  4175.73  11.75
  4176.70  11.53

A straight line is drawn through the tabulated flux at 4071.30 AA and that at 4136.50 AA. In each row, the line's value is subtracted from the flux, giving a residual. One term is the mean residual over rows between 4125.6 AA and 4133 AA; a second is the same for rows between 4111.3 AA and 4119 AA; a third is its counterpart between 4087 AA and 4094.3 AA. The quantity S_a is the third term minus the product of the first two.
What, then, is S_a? 2.3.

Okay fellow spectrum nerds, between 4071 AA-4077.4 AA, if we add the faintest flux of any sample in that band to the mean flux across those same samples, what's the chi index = 22.6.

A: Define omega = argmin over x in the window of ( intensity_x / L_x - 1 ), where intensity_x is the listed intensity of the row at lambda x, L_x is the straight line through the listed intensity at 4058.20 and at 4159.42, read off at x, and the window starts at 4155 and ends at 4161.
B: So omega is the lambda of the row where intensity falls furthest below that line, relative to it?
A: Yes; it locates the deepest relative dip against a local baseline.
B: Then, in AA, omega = 4158.46 AA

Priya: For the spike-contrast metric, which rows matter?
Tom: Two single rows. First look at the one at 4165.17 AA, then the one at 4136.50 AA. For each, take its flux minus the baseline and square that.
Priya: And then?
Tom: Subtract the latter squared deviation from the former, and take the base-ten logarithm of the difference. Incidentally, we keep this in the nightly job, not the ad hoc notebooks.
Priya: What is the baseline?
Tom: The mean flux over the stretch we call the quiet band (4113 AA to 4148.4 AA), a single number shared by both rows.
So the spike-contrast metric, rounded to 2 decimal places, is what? -0.38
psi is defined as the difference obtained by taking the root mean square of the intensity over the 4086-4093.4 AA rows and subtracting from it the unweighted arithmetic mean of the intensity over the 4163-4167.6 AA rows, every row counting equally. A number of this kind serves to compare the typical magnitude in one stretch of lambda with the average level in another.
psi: 2.5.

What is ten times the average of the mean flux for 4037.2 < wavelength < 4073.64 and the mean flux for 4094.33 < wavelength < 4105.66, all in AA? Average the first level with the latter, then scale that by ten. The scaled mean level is 121.6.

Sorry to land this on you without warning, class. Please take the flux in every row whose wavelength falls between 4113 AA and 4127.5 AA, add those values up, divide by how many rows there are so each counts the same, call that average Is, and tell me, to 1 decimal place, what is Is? 12.5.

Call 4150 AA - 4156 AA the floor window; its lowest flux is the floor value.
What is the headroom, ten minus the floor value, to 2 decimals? -1.46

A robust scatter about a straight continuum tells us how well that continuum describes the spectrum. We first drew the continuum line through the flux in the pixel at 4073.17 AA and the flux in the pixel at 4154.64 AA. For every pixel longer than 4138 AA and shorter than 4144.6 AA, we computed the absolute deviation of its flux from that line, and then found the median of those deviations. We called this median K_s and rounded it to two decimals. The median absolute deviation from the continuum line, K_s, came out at 0.19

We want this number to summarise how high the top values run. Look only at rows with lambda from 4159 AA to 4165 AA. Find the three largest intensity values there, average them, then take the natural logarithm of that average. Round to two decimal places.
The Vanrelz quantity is 2.53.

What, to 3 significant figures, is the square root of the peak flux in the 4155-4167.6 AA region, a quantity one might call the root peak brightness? 3.65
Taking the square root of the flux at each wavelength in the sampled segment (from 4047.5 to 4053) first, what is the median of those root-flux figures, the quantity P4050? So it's 3.55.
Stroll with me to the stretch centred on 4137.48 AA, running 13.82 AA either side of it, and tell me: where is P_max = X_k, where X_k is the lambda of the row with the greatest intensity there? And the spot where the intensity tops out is 4124.14 AA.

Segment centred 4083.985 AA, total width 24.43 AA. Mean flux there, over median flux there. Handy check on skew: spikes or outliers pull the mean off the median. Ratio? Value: 0.99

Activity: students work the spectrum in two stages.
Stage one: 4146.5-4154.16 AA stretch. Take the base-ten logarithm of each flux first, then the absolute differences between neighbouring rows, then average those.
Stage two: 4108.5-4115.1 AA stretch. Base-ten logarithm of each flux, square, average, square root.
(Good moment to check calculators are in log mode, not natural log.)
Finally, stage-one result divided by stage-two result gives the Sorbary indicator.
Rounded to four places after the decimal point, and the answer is 0.0117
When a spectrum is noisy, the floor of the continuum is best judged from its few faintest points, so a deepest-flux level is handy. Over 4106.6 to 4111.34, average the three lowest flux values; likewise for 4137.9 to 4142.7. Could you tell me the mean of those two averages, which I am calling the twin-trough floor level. 12.5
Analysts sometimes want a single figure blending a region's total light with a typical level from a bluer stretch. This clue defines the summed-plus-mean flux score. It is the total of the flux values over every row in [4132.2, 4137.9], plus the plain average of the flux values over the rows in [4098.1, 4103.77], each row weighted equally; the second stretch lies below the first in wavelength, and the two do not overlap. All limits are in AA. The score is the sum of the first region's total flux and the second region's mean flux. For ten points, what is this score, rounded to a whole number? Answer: 84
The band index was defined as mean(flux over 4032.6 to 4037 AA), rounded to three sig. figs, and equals 12.4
